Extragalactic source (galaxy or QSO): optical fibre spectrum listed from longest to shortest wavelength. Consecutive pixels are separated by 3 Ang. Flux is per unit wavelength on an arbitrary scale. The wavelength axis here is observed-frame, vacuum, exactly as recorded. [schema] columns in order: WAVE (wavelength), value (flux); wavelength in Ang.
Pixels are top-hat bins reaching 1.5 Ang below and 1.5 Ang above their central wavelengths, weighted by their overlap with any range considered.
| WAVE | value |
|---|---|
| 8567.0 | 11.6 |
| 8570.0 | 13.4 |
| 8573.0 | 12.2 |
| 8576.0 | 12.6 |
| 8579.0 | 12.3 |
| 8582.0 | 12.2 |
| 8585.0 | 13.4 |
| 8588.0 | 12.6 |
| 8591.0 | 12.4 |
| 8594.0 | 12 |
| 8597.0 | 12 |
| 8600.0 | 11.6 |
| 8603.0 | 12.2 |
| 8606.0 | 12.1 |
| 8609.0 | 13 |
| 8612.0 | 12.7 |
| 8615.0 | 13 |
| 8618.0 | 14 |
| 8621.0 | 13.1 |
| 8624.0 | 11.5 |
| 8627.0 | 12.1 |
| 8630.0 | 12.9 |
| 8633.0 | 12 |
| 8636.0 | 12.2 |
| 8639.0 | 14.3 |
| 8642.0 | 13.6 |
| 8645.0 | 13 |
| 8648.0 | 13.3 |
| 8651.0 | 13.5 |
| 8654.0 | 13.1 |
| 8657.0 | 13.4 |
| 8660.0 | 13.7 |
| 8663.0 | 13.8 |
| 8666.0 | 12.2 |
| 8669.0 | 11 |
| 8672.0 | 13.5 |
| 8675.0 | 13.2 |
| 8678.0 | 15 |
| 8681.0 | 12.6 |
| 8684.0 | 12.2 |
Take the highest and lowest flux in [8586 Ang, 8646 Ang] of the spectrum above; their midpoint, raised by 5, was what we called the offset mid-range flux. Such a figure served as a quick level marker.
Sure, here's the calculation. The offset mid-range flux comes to 17.9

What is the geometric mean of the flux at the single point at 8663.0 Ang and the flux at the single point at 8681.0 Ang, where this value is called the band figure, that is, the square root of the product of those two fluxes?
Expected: 13.2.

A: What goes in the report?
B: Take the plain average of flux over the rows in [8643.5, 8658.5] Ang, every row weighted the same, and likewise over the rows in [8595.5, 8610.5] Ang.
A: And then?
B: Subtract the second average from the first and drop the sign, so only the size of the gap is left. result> 1.08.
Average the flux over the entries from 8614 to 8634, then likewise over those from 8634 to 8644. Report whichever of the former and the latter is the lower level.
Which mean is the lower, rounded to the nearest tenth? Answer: 12.7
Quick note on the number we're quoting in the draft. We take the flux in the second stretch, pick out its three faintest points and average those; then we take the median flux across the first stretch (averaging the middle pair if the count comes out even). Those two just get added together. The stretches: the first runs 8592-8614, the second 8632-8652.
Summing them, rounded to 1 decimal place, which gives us 24.5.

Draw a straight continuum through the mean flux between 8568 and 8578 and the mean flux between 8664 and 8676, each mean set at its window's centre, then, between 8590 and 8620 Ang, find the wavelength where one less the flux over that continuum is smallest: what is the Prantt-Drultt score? 8618.0 Ang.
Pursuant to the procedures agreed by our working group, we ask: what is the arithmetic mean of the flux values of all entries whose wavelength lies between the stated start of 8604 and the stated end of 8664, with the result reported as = 13.0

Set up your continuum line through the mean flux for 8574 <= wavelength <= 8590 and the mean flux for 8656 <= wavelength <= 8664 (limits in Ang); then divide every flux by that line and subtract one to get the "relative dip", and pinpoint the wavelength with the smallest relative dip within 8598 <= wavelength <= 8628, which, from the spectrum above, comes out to 8624.0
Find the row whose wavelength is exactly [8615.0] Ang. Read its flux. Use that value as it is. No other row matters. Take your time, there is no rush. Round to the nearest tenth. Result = 13.0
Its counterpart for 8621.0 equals 13.1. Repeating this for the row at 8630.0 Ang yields 12.9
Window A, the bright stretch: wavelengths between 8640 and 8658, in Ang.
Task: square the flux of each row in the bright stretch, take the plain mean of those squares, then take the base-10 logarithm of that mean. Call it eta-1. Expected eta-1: 2.25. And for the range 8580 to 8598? 2.19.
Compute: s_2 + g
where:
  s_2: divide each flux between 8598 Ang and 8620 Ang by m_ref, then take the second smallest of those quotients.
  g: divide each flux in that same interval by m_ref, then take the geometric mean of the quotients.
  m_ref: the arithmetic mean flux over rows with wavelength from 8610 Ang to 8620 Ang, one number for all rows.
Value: 1.87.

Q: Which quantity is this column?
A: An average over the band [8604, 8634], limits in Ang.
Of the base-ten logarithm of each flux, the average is 1.101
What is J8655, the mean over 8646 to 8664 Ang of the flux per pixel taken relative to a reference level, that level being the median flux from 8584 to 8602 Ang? 1.10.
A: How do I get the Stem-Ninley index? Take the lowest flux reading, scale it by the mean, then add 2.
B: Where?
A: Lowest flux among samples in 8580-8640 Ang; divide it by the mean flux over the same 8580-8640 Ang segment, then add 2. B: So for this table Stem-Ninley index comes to 2.92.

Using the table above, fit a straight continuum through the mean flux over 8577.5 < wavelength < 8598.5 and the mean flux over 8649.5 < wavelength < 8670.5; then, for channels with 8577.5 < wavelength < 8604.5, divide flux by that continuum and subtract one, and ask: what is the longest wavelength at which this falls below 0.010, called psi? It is 8603.0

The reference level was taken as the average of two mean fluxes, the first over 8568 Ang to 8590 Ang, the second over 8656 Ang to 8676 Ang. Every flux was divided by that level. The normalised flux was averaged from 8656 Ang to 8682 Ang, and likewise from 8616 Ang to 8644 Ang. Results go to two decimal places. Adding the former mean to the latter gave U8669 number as 2.03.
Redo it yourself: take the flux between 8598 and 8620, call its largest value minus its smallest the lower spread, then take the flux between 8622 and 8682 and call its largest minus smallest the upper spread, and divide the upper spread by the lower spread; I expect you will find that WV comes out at 1.7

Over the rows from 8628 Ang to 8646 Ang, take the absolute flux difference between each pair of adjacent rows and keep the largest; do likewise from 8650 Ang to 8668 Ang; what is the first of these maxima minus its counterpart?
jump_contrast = 0.5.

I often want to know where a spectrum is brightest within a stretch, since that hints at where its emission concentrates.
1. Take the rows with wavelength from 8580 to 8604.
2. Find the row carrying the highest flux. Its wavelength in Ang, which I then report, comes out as 8585.0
